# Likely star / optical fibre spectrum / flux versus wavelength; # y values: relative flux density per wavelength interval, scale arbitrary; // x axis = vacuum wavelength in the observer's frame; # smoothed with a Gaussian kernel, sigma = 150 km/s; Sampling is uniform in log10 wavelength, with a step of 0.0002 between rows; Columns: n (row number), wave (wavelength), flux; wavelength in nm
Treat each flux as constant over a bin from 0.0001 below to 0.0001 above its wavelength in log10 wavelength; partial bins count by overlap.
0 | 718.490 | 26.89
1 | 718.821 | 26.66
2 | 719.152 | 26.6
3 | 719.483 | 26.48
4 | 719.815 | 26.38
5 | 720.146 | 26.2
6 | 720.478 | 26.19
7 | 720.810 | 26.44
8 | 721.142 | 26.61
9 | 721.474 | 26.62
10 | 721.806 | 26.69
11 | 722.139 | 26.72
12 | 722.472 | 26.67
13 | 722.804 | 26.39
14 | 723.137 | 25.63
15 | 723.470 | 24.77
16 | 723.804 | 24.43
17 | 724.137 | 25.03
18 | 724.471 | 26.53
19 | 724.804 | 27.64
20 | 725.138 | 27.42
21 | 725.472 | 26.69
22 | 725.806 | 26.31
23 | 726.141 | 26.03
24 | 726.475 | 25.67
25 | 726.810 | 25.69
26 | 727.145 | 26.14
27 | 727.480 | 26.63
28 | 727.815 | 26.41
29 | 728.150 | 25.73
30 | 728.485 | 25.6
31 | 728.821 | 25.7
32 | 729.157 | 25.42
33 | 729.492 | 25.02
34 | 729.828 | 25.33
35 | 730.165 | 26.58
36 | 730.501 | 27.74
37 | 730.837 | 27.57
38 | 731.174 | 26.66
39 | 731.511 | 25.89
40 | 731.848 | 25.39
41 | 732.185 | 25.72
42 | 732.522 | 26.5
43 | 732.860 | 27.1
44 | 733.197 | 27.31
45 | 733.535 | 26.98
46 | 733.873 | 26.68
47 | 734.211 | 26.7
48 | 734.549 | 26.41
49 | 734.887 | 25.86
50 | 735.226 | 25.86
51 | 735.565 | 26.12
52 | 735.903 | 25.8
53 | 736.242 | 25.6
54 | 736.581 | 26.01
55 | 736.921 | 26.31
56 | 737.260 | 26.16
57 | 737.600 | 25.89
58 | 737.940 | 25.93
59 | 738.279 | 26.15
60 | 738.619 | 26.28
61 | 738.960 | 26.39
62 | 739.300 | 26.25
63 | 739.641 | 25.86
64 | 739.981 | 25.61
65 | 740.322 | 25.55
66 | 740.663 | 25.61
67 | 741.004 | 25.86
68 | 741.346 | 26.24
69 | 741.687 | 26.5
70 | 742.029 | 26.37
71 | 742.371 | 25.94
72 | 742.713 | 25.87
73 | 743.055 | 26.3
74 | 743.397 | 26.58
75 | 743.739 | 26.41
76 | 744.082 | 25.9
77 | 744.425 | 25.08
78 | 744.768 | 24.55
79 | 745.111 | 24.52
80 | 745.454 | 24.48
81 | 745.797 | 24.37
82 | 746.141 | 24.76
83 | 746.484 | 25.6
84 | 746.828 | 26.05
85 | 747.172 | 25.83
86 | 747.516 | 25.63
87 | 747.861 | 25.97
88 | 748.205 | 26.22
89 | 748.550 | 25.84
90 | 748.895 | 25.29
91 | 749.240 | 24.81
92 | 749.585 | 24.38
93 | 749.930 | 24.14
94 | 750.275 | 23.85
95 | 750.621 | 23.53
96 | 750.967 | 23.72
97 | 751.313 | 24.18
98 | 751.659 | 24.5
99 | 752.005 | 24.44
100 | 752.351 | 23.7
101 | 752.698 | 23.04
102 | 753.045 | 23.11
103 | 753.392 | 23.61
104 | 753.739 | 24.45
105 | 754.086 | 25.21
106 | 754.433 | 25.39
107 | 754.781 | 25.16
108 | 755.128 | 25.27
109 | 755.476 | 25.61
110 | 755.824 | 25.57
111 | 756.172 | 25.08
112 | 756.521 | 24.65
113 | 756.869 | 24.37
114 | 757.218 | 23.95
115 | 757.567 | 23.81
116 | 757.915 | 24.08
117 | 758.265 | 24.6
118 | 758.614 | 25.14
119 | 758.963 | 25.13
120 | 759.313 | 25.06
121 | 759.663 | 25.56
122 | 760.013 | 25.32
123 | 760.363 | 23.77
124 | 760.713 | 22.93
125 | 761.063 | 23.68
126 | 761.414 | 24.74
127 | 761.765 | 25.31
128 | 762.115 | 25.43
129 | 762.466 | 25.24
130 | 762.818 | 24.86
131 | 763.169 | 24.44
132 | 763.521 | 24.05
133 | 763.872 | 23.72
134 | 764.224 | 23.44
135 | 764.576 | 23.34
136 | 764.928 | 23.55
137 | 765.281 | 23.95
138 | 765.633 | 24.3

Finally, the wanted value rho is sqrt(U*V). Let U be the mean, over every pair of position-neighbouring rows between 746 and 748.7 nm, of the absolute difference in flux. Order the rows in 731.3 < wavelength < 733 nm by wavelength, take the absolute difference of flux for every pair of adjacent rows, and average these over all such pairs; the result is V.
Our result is 0.46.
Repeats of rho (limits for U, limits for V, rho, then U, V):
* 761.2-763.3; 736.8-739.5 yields 0.23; 0.34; 0.15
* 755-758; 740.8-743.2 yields 0.29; 0.30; 0.28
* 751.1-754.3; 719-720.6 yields 0.22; 0.49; 0.10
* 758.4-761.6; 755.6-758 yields 0.46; 0.63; 0.34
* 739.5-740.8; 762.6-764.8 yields 0.19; 0.12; 0.30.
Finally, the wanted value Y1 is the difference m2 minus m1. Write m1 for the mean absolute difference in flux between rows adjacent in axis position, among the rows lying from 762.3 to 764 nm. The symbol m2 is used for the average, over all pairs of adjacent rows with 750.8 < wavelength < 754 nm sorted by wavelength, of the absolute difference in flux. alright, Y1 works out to 0.08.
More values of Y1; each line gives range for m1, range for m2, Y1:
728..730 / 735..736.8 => 0.05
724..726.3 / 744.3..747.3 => -0.38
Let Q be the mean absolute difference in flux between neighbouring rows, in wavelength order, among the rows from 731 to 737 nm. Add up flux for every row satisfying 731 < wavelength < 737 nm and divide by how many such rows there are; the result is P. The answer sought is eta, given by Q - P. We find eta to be -25.9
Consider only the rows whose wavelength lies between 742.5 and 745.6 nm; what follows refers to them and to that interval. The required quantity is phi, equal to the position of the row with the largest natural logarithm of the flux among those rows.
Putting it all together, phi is 743.397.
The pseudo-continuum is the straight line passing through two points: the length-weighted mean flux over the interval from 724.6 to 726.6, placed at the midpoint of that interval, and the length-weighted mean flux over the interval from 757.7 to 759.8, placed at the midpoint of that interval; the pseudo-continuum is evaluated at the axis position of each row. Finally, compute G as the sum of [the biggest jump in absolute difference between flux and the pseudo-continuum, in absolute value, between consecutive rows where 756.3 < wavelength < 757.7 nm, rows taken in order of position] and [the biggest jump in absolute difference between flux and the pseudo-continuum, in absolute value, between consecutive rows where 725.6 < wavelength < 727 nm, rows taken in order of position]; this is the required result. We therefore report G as 0.74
